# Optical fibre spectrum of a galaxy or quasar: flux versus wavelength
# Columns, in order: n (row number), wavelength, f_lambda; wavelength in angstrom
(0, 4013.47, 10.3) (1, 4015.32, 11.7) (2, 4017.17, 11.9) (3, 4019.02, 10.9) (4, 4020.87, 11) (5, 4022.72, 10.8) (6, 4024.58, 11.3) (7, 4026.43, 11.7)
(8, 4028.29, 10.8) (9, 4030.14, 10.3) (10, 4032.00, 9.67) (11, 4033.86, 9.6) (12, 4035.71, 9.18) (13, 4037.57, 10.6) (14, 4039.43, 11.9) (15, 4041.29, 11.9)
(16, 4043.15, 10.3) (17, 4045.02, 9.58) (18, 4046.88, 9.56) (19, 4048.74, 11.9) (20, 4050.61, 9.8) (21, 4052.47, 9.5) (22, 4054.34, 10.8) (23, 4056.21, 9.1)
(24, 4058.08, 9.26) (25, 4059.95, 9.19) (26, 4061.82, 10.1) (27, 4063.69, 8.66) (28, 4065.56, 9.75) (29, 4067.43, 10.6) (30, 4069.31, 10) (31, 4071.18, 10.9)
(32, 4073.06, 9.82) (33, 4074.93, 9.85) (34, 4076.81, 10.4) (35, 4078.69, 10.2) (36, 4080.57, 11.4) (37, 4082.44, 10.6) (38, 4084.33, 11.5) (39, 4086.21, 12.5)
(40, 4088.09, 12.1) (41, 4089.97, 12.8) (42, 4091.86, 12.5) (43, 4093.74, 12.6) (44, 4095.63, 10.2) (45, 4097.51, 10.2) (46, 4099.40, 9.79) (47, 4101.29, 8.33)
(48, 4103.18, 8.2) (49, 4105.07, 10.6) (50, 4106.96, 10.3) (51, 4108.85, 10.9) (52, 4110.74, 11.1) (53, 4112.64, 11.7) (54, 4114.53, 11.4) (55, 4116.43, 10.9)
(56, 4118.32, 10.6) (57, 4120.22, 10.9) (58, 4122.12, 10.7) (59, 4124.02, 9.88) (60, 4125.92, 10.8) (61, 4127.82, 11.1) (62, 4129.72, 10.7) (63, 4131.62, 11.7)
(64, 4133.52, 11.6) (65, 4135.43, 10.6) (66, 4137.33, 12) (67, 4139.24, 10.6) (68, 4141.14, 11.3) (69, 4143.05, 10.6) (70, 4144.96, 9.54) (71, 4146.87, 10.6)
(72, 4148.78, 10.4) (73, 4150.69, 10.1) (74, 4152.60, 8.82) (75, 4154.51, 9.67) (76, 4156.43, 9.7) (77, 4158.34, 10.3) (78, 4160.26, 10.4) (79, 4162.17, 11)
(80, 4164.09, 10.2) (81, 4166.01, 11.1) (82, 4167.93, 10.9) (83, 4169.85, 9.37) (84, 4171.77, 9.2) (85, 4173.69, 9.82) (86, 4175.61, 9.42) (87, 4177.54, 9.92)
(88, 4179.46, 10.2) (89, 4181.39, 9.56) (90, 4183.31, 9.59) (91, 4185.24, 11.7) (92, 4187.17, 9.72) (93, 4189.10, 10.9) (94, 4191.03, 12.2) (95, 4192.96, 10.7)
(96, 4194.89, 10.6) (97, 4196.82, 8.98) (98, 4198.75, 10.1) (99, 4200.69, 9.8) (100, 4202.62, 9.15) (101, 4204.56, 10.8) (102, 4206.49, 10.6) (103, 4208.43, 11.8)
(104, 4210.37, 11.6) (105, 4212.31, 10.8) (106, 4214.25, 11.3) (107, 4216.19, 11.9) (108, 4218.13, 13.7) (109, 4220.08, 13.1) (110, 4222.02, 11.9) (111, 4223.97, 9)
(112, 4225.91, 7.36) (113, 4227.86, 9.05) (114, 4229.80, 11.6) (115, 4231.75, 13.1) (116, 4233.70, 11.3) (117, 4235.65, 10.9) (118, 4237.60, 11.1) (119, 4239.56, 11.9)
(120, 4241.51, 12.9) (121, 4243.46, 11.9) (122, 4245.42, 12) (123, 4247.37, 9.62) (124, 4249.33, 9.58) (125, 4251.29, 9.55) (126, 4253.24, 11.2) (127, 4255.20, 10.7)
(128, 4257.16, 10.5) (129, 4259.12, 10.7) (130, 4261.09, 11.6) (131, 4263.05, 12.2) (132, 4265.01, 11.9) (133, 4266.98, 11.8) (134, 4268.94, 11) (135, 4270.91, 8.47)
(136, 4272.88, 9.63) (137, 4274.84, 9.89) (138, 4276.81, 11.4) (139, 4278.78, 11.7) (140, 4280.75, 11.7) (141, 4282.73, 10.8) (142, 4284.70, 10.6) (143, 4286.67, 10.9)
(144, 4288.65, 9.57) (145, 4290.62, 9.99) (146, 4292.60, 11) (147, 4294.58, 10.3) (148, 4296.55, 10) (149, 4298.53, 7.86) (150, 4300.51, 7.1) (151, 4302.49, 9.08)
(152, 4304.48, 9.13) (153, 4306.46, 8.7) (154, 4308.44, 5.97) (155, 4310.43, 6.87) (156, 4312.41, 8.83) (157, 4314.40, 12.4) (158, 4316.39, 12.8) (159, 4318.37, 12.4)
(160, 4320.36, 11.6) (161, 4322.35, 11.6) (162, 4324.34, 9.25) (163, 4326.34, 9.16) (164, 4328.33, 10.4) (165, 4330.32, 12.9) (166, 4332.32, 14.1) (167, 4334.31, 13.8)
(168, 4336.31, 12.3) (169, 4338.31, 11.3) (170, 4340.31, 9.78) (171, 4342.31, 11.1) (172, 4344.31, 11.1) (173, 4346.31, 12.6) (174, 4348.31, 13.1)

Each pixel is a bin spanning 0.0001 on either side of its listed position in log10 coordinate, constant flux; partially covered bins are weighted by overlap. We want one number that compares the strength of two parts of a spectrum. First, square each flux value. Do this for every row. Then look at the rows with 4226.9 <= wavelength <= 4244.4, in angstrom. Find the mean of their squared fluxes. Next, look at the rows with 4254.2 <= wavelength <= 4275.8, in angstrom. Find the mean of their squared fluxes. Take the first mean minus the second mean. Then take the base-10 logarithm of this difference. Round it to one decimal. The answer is 1.2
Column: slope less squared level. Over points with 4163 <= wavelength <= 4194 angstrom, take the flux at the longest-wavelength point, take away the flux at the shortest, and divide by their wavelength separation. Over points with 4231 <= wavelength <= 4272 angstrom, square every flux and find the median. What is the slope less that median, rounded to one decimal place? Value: -125.4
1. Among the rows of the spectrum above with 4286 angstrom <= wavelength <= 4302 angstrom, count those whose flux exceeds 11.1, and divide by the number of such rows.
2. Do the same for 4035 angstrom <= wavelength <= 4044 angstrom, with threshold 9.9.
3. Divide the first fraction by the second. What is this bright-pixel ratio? 0.0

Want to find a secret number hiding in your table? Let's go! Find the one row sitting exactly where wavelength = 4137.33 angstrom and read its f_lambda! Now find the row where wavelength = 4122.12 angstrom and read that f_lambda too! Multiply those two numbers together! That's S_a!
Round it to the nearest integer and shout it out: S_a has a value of 128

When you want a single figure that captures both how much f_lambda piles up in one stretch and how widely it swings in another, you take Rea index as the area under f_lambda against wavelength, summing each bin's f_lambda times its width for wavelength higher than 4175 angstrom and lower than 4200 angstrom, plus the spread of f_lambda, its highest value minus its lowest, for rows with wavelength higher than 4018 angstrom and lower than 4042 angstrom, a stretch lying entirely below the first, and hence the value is 260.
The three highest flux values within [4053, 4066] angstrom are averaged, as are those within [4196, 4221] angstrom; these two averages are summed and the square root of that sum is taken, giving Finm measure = 4.81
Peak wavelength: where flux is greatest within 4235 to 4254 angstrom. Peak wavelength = 4241.51 angstrom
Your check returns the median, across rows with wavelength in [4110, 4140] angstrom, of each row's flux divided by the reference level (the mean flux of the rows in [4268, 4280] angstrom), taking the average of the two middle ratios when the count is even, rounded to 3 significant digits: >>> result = 1.05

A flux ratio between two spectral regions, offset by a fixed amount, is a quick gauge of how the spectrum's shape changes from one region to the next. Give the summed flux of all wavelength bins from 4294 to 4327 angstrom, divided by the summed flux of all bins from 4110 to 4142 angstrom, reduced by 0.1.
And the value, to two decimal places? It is 0.77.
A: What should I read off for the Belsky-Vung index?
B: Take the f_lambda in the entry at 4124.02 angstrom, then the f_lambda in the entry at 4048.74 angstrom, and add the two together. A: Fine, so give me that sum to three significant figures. 21.8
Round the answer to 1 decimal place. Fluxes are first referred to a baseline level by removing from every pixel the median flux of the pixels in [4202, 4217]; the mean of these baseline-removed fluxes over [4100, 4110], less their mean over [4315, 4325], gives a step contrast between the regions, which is -1.9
